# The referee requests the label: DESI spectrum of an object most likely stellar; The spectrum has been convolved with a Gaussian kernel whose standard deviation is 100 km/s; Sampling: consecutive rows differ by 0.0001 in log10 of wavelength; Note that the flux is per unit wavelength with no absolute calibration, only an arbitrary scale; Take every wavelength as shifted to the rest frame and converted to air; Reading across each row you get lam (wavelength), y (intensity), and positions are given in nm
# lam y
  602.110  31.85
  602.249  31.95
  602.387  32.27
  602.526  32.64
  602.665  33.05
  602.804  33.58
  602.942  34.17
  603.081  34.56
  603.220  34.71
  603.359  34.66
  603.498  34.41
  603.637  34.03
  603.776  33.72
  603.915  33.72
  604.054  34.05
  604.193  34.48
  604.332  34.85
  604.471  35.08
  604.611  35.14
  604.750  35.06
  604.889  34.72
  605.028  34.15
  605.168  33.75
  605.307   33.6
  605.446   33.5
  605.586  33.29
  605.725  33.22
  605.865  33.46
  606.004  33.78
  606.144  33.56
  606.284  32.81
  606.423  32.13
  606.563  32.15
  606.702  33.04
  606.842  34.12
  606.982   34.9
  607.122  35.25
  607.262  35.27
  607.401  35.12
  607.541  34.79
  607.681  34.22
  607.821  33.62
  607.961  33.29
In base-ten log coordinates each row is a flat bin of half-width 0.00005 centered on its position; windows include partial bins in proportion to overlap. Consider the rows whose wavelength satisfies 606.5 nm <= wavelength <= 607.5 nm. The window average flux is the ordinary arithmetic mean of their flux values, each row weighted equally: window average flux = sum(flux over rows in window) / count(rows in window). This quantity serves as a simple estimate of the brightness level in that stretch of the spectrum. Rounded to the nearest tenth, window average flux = 34.3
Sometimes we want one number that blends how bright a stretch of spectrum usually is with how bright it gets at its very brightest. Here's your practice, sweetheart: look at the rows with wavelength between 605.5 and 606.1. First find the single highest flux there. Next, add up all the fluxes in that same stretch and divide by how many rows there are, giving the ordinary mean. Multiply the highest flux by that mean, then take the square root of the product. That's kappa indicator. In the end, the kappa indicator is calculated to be 33.6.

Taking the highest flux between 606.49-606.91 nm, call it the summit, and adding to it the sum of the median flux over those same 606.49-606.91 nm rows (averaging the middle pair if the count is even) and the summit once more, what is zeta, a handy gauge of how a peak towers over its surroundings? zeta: 101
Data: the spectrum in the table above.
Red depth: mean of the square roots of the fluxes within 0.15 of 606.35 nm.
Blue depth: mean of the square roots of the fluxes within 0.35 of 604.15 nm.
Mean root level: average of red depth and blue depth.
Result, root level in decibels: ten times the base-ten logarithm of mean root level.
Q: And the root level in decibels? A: 7.62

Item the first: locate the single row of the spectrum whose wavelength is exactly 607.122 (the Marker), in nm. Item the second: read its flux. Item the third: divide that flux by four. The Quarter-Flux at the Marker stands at 8.81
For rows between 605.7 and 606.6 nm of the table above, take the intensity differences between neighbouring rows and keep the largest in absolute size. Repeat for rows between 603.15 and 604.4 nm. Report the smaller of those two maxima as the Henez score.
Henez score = 0.43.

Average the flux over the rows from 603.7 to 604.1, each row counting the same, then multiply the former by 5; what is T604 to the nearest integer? 169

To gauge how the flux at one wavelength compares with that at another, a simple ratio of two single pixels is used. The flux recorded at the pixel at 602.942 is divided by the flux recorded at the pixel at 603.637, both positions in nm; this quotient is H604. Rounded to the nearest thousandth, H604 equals 1.004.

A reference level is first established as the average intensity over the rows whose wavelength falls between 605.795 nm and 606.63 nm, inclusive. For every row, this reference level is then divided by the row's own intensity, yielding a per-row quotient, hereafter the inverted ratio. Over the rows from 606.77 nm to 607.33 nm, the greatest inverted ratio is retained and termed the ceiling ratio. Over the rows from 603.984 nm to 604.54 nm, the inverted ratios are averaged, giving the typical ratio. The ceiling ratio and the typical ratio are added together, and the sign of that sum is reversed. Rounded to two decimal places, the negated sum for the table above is -1.92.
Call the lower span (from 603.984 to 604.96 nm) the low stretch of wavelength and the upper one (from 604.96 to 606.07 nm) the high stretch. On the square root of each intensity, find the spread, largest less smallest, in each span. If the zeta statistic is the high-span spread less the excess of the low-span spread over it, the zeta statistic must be 0.07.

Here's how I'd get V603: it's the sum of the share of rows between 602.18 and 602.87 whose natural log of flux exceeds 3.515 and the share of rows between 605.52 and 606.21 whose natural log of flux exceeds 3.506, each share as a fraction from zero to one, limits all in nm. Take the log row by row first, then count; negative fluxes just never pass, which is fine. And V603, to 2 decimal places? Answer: 0.60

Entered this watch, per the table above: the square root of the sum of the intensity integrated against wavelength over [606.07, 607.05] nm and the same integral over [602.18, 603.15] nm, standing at 8.05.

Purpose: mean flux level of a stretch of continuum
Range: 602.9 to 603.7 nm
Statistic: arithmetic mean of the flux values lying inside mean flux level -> 34.4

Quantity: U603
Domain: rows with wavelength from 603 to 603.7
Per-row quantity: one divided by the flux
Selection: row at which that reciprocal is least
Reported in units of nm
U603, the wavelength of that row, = 603.220 nm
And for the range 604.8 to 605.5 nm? 604.889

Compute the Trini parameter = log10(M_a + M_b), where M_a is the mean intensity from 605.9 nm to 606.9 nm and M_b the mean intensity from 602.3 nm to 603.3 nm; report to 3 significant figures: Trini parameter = 1.82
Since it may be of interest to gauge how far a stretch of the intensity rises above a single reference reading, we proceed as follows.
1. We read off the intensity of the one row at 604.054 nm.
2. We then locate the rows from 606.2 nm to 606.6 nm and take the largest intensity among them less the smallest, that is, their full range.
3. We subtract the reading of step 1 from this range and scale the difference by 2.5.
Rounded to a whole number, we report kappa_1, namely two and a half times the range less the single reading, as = -83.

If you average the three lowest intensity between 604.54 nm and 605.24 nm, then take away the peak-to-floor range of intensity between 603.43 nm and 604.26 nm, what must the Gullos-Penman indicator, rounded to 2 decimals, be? 33.45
